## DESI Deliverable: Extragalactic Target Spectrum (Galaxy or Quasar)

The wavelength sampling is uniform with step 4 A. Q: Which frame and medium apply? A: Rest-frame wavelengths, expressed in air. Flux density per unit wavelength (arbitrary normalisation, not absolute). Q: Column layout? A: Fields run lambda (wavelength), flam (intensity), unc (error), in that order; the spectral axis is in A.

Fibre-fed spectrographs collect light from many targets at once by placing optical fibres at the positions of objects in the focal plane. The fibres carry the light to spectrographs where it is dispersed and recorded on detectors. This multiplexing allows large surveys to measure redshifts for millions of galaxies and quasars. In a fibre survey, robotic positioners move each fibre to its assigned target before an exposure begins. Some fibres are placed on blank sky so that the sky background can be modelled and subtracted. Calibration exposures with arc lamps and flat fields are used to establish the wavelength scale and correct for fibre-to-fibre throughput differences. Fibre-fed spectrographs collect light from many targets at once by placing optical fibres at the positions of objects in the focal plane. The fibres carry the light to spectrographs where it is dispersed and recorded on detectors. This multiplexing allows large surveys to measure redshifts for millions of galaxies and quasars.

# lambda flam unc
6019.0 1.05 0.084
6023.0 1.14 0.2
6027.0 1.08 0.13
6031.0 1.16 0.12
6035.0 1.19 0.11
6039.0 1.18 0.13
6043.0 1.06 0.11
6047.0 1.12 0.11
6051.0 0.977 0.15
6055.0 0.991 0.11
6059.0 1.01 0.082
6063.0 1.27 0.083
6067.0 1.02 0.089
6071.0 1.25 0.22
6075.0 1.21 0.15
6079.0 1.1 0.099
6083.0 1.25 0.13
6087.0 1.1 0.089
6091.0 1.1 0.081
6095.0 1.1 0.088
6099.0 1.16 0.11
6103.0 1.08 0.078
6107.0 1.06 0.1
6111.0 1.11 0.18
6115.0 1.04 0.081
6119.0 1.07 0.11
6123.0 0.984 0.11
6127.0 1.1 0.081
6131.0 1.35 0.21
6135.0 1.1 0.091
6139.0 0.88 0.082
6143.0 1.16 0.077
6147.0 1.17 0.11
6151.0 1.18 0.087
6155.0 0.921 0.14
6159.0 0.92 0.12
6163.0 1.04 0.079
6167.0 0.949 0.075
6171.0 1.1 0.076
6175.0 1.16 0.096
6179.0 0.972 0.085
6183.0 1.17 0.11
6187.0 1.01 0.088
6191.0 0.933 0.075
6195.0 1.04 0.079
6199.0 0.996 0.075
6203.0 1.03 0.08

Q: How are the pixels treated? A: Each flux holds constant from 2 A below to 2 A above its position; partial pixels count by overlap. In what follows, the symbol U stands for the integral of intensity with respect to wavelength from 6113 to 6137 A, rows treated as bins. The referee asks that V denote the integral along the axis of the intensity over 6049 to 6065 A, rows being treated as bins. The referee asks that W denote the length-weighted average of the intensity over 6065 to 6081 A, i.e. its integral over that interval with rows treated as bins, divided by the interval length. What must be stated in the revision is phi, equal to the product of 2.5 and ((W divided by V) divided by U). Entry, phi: 0.0063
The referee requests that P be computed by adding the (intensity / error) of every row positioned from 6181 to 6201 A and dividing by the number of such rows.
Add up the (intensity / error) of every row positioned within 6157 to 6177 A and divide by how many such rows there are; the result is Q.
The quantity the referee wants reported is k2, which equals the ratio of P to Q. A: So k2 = 1.02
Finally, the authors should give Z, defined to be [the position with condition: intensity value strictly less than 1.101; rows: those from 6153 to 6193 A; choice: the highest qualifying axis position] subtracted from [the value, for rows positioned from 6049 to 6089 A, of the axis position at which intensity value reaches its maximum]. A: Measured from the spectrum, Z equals -128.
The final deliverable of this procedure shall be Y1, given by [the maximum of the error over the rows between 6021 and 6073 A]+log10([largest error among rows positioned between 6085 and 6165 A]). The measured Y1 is -0.46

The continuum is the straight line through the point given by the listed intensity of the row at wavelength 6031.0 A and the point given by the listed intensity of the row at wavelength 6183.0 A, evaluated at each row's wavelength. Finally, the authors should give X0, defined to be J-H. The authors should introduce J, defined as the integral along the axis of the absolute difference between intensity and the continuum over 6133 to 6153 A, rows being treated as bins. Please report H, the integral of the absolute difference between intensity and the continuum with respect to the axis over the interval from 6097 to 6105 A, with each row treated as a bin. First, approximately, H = 0.4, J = 1.50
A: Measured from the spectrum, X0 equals 1.1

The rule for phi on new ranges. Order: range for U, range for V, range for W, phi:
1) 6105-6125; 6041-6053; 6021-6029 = 0.0104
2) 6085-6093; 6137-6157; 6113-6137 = 0.0148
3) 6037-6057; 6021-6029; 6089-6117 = 0.0144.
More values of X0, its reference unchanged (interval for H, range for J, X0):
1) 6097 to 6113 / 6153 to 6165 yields 1.5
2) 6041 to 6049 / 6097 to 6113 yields 0.4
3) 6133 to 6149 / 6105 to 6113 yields -0.8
